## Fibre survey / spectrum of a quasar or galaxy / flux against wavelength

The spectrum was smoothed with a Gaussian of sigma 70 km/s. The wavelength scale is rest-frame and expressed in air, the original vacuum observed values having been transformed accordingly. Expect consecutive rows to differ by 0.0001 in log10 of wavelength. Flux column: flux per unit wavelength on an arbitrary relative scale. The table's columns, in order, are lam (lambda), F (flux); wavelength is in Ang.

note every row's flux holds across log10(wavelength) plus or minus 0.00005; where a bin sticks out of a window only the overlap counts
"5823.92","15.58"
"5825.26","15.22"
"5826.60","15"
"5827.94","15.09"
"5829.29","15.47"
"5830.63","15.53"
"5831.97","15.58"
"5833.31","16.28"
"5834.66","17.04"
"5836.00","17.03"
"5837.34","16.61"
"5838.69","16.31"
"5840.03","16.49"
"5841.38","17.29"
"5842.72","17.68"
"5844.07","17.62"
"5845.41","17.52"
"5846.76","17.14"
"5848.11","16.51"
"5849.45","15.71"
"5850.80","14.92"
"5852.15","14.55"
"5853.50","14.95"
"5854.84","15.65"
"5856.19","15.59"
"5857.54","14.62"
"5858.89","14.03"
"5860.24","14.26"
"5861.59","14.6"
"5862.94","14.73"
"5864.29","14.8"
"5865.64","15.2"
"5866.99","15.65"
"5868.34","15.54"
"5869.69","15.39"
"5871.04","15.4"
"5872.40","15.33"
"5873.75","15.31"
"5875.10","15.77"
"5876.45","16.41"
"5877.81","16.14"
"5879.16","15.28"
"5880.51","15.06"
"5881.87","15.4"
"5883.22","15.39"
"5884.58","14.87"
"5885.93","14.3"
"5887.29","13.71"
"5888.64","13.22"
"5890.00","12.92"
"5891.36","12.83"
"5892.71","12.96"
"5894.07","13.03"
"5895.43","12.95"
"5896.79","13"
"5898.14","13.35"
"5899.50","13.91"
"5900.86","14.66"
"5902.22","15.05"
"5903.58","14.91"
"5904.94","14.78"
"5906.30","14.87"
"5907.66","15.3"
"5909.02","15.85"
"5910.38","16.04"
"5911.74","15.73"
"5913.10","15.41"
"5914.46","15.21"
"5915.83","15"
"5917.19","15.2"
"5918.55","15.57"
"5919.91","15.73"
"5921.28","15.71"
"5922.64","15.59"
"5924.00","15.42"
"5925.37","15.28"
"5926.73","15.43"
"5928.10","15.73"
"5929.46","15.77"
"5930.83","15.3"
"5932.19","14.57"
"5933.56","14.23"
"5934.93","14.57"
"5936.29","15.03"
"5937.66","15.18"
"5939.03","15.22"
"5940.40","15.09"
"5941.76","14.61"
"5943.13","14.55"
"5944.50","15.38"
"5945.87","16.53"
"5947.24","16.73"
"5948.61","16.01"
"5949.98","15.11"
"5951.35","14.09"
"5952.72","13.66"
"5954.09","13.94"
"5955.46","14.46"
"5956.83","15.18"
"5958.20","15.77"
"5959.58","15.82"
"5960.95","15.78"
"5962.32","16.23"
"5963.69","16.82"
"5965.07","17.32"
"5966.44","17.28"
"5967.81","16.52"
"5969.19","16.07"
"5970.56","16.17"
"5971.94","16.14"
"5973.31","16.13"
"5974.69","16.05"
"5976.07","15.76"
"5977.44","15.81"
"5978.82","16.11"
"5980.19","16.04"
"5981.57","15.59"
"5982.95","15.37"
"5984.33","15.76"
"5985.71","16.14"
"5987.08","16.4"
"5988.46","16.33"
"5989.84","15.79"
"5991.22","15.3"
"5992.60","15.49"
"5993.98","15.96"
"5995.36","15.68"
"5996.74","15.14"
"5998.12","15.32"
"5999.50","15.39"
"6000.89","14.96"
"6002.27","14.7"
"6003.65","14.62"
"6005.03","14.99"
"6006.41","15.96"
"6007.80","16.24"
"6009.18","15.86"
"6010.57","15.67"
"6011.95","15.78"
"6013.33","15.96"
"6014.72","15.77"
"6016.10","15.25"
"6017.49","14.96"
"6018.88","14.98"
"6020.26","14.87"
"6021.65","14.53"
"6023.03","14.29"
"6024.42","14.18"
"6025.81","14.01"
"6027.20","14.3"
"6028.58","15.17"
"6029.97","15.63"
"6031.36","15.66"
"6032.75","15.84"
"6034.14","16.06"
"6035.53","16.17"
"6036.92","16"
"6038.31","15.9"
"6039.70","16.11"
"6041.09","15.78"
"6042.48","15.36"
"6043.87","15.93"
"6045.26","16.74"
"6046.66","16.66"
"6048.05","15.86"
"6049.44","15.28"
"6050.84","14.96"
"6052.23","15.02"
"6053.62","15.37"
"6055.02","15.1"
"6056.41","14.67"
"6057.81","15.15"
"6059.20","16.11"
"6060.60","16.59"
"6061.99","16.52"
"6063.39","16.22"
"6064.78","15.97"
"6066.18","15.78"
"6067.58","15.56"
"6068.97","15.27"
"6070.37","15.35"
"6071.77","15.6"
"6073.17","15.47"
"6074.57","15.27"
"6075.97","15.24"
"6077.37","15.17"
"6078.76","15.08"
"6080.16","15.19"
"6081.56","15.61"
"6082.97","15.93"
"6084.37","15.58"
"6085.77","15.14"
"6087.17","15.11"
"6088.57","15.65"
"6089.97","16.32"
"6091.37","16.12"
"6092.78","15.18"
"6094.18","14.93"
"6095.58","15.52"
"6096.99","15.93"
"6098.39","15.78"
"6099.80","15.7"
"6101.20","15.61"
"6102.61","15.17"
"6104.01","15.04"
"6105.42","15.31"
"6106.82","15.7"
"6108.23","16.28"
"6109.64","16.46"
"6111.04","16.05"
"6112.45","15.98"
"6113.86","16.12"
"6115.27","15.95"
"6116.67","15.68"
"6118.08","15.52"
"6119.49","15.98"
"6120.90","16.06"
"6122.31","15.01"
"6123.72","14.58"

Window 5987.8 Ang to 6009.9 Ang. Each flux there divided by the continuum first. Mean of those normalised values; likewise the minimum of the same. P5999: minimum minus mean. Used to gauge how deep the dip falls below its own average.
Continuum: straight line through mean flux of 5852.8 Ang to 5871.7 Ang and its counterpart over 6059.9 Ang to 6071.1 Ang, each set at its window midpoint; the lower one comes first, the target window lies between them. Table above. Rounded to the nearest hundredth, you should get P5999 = -0.06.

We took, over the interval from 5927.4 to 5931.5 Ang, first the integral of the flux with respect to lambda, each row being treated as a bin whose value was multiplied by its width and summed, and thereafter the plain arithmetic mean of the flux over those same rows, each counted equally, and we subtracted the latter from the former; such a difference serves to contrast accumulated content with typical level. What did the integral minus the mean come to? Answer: 48.3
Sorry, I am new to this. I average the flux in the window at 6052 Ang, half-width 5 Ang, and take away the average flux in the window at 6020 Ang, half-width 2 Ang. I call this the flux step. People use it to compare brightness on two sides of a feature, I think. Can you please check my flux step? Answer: 0.4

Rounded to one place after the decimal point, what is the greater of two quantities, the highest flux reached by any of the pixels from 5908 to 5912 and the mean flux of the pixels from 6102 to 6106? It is 16.0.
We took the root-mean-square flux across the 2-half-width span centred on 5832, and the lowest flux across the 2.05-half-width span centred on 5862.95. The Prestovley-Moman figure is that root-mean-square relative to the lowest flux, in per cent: 108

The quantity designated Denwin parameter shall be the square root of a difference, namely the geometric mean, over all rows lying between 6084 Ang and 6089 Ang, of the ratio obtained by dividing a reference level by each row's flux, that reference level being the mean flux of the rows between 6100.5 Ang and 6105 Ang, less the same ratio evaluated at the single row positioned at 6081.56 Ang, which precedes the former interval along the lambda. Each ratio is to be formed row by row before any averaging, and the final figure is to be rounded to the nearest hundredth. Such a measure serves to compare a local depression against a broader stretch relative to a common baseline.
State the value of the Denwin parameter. 0.12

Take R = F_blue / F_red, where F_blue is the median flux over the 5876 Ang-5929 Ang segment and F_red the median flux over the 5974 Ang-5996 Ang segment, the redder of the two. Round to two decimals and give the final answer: 0.96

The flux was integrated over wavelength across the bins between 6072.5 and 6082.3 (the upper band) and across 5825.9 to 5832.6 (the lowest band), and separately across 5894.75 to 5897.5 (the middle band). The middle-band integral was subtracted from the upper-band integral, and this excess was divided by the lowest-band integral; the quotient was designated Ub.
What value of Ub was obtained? 1.11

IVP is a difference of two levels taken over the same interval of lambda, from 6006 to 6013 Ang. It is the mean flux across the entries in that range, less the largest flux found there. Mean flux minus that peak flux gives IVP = -0.34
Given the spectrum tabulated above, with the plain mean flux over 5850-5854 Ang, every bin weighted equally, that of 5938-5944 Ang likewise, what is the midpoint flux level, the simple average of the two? 14.8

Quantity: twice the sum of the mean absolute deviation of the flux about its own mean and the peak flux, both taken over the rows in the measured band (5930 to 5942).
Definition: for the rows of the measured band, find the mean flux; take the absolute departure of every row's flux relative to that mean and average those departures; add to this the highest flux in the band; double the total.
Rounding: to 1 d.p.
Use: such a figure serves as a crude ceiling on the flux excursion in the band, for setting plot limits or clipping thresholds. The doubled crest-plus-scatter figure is 31.3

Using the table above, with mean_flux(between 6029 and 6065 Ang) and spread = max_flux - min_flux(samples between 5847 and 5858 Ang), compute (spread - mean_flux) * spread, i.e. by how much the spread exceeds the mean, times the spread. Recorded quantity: -27.1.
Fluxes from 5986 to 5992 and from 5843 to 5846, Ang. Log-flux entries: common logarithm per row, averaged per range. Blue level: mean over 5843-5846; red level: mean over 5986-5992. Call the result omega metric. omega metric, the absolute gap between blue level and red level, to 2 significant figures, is 0.042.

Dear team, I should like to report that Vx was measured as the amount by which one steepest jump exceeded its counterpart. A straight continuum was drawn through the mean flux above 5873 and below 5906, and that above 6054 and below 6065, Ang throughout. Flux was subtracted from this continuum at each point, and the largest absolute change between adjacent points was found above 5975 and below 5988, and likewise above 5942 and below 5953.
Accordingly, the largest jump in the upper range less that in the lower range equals -0.68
